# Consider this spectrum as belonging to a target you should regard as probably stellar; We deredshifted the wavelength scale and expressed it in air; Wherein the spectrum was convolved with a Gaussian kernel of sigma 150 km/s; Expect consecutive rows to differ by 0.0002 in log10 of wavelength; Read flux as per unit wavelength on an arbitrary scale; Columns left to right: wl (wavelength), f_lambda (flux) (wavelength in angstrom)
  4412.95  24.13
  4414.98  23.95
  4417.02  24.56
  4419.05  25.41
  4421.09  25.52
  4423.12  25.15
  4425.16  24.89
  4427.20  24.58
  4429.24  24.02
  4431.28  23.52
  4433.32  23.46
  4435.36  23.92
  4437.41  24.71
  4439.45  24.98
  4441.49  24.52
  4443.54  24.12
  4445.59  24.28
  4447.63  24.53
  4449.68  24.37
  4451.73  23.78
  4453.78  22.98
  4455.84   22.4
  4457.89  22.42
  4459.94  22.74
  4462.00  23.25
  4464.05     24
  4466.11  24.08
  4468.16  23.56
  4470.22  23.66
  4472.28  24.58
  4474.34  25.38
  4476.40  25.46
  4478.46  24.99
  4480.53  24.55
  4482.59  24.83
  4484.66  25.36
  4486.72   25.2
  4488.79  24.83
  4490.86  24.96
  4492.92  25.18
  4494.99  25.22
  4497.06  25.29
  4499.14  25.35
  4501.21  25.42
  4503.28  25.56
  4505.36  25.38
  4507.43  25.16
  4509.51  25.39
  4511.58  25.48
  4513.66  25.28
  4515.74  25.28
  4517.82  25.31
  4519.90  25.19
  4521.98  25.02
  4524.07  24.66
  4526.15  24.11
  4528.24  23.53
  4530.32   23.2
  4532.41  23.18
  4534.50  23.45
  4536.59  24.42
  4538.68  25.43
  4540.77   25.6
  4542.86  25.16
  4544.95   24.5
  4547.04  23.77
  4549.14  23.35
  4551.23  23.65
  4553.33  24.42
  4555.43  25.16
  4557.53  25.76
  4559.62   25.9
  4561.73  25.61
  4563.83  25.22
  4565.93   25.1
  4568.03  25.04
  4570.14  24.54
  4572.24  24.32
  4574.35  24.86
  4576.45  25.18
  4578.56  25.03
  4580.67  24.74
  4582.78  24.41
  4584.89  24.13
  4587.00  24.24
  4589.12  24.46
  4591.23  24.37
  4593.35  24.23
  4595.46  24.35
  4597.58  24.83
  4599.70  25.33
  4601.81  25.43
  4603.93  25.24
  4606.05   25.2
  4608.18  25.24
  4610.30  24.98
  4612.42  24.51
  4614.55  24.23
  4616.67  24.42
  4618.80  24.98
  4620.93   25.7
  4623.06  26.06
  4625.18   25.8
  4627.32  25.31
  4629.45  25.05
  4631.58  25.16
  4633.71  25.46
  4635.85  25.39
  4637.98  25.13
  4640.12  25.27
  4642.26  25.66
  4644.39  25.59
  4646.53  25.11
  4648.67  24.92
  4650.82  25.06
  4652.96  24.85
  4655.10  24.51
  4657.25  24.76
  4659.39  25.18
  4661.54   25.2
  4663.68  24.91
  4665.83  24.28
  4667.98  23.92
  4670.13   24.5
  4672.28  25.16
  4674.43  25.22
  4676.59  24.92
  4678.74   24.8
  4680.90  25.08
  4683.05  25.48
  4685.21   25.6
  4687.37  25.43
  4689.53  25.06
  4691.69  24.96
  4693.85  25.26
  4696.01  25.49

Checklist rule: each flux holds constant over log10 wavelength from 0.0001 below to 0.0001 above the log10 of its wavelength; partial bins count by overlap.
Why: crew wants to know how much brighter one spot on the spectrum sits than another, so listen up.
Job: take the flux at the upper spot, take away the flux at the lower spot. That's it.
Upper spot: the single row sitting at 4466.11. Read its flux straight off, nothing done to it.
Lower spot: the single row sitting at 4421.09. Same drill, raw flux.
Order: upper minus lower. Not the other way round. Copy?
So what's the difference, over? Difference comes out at -1.4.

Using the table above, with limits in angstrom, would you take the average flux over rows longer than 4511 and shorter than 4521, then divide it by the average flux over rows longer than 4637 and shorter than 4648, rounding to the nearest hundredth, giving 1.00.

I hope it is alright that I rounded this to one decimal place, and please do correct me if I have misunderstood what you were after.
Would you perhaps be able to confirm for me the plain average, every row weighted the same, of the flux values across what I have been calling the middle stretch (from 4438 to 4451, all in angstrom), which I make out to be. 24.5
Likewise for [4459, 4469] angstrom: 23.5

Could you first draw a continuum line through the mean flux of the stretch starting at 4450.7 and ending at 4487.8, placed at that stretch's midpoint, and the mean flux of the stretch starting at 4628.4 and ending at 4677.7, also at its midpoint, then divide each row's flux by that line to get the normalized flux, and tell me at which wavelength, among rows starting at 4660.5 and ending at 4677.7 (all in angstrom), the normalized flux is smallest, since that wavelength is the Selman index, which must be 4667.98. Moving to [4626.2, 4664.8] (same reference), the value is 4655.10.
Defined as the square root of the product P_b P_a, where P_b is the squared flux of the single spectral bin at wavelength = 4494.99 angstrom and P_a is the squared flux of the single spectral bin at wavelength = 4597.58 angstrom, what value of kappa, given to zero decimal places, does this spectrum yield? 626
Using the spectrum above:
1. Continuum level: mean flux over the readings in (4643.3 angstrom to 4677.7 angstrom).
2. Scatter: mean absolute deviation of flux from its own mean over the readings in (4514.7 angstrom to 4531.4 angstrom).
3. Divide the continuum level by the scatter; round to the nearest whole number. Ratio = 36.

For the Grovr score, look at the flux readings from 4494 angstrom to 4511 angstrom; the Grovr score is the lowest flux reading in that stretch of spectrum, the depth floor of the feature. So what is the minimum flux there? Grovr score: 25.16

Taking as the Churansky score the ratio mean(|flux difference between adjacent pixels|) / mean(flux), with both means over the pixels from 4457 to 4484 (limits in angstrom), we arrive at 0.018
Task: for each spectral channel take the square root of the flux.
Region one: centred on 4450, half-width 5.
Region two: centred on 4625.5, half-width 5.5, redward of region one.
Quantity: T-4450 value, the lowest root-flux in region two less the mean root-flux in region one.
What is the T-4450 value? 0.11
